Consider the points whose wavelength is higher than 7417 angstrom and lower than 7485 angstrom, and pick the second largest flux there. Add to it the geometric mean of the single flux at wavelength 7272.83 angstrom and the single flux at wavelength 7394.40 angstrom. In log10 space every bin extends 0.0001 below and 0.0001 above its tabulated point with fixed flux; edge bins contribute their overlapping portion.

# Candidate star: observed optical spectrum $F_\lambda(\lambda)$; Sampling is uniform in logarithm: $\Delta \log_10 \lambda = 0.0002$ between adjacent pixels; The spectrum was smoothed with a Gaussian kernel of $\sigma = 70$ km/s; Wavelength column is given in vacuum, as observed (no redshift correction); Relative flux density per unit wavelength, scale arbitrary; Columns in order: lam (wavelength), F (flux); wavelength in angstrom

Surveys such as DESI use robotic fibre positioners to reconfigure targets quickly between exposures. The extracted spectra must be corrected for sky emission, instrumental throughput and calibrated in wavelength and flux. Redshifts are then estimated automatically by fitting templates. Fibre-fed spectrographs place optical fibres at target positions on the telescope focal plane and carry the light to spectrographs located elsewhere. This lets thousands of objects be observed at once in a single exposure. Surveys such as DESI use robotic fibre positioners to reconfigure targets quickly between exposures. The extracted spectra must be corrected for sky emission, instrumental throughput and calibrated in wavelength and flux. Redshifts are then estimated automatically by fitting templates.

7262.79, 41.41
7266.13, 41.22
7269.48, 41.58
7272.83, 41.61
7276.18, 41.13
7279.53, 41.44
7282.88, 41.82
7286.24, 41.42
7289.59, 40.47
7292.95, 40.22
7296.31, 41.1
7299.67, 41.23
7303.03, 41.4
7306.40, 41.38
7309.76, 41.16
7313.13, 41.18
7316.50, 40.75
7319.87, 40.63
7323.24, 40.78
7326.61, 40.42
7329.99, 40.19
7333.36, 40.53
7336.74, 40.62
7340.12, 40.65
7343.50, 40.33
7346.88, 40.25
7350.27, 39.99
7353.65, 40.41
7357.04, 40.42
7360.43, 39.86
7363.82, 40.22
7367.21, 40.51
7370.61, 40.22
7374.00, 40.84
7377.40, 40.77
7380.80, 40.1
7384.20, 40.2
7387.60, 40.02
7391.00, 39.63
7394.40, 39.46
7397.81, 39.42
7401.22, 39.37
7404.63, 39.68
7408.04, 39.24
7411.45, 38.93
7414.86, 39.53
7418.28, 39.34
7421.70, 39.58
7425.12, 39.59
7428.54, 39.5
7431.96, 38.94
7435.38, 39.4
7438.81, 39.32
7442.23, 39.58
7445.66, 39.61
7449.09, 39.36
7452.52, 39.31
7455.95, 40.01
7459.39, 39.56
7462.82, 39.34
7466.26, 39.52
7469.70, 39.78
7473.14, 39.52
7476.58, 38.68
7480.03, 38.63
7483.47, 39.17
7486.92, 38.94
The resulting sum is 80.3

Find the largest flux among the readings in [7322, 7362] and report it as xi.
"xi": 40.78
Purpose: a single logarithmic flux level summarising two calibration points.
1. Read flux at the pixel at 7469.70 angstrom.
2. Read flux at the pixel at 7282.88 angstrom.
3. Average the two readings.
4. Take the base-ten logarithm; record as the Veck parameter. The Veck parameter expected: 1.61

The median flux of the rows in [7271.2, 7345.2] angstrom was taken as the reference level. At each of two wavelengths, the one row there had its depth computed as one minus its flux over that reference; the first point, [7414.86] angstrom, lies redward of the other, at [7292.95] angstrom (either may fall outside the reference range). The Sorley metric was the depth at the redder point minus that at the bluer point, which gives 0.017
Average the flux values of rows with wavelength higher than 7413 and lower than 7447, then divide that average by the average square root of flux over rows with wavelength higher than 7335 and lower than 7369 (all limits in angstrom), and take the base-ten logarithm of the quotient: 0.793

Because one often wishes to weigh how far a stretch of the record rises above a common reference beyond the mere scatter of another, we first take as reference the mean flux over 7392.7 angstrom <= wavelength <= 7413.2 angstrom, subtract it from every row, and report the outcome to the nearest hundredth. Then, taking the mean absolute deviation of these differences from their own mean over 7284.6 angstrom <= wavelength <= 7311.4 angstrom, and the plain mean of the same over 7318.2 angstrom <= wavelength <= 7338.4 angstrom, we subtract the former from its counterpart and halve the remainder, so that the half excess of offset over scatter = 0.41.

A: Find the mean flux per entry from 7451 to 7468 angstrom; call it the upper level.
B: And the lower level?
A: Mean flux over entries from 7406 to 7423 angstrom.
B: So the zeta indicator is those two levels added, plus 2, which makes 80.9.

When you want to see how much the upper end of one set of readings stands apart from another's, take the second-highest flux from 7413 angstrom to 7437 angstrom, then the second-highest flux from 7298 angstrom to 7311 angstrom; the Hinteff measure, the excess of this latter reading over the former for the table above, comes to 1.8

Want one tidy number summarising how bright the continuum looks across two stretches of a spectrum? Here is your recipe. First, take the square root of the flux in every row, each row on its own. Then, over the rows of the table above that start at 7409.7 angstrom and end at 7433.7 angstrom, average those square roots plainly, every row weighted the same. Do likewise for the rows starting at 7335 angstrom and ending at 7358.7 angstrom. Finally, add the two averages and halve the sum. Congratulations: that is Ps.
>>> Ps 6.31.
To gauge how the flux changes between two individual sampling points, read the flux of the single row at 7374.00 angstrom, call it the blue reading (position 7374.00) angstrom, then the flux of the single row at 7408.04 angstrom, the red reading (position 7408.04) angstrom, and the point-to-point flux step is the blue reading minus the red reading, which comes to 1.60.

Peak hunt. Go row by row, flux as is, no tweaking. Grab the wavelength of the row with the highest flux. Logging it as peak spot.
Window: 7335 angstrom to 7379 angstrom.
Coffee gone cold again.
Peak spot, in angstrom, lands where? 7374.00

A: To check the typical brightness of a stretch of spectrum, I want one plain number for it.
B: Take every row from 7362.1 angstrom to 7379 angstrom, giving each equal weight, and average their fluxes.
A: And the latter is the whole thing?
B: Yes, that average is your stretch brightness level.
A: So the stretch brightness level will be 40.5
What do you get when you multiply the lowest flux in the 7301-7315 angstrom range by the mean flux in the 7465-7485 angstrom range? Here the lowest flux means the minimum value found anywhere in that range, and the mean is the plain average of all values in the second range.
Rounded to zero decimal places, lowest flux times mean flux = 1614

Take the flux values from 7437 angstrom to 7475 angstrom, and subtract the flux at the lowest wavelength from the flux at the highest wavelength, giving 0.2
